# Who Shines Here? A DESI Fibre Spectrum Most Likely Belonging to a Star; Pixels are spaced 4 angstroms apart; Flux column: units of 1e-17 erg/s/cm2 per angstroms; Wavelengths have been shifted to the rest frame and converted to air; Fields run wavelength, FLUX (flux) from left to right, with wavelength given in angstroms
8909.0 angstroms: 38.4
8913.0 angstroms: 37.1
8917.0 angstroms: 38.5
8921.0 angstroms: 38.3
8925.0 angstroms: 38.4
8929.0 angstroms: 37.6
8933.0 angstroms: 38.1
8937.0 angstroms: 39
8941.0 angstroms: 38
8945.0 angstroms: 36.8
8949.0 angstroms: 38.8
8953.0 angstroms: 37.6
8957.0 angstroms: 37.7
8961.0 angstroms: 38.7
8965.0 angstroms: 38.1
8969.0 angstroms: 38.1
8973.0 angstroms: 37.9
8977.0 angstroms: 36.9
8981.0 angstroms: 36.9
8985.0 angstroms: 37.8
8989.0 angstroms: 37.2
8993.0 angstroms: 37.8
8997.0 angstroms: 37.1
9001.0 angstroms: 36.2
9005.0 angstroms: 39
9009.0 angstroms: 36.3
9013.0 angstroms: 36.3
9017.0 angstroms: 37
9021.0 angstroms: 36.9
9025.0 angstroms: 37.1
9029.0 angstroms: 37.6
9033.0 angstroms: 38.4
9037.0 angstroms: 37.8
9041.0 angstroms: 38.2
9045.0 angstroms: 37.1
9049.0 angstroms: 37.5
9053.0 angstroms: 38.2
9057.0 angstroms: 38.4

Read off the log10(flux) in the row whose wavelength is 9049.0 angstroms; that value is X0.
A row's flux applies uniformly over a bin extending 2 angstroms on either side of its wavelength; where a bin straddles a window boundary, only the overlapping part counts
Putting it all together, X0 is 1.57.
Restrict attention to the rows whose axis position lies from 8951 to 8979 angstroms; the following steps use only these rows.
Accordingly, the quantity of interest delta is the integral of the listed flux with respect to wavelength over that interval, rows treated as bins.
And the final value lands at 1060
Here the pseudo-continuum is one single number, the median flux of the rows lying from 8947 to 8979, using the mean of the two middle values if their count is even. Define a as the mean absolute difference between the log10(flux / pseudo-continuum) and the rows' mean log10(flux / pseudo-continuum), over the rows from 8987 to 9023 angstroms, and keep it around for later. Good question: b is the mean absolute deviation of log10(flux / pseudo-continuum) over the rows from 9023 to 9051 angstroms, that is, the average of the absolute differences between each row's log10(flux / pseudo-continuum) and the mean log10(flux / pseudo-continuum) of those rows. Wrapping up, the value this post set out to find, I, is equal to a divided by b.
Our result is 1.6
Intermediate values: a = 0.0071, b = 0.0046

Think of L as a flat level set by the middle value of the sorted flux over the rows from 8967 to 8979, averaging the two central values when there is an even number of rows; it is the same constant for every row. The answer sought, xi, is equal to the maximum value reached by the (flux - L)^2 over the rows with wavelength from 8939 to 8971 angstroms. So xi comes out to 1.2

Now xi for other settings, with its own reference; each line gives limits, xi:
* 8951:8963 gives 0.6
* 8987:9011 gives 2.9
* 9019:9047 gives 1.0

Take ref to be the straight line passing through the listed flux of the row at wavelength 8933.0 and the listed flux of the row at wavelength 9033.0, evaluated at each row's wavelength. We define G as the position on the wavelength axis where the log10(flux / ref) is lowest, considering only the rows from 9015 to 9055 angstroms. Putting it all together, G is 9021.0 angstroms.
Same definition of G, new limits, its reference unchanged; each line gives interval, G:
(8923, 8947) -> 8945.0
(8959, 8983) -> 8981.0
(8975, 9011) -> 9001.0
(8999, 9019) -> 9001.0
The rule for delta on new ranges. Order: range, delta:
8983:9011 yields 1046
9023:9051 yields 1055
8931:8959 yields 1064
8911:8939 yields 1068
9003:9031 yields 1041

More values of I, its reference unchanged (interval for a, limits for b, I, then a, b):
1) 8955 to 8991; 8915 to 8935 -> 1.8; 0.0054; 0.0030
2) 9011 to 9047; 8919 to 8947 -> 1.2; 0.0064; 0.0055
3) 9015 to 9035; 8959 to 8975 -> 2.0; 0.0055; 0.0028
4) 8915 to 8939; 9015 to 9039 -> 0.7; 0.0036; 0.0054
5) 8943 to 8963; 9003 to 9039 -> 0.9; 0.0076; 0.0085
